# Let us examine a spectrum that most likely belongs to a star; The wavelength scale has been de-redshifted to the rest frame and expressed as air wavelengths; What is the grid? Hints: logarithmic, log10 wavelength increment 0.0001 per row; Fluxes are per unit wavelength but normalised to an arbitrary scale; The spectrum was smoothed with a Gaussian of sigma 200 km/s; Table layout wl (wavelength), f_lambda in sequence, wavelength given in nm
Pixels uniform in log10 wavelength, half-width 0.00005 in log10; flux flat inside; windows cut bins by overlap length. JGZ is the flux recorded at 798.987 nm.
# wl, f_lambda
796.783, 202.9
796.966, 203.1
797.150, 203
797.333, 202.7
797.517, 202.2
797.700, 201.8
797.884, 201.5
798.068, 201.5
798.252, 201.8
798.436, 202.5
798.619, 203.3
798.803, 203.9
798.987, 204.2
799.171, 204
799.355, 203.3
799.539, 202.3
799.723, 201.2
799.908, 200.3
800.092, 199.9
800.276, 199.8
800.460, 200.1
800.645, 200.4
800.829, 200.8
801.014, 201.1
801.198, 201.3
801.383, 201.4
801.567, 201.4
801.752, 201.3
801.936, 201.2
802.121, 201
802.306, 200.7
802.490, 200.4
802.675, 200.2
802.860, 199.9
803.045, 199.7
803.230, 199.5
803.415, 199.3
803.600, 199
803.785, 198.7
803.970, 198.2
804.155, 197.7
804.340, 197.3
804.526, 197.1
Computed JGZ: 204.2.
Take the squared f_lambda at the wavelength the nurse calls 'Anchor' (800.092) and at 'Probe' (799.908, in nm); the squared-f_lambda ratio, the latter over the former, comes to 1.00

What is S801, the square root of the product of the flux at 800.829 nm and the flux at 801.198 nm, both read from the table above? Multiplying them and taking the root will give 201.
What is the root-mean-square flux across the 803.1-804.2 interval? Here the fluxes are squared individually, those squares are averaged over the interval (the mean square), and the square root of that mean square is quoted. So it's 199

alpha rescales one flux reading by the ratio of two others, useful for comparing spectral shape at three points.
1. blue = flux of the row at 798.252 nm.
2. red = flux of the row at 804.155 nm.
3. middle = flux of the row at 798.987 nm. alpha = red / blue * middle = 200.1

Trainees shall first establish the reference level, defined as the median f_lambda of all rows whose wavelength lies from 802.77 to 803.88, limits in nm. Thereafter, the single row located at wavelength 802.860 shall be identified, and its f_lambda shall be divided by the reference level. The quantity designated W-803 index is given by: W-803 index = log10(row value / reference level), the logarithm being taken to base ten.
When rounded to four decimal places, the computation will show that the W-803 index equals 0.0011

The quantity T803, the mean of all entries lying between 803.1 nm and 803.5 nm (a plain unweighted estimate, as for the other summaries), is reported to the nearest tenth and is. 199.4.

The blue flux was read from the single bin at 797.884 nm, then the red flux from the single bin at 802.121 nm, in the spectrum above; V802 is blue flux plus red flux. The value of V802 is 402.5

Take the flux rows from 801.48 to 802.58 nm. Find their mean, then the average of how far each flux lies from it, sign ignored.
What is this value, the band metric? 0.30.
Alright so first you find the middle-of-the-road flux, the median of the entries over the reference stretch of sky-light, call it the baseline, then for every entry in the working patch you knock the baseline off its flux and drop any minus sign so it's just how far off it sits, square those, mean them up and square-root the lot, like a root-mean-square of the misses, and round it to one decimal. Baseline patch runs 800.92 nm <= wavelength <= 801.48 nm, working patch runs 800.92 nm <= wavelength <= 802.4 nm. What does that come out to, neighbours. 0.3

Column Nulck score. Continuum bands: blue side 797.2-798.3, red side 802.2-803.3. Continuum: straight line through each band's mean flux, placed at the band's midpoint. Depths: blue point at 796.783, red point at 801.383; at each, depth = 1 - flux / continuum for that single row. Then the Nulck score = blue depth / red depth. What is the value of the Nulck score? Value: 0.7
